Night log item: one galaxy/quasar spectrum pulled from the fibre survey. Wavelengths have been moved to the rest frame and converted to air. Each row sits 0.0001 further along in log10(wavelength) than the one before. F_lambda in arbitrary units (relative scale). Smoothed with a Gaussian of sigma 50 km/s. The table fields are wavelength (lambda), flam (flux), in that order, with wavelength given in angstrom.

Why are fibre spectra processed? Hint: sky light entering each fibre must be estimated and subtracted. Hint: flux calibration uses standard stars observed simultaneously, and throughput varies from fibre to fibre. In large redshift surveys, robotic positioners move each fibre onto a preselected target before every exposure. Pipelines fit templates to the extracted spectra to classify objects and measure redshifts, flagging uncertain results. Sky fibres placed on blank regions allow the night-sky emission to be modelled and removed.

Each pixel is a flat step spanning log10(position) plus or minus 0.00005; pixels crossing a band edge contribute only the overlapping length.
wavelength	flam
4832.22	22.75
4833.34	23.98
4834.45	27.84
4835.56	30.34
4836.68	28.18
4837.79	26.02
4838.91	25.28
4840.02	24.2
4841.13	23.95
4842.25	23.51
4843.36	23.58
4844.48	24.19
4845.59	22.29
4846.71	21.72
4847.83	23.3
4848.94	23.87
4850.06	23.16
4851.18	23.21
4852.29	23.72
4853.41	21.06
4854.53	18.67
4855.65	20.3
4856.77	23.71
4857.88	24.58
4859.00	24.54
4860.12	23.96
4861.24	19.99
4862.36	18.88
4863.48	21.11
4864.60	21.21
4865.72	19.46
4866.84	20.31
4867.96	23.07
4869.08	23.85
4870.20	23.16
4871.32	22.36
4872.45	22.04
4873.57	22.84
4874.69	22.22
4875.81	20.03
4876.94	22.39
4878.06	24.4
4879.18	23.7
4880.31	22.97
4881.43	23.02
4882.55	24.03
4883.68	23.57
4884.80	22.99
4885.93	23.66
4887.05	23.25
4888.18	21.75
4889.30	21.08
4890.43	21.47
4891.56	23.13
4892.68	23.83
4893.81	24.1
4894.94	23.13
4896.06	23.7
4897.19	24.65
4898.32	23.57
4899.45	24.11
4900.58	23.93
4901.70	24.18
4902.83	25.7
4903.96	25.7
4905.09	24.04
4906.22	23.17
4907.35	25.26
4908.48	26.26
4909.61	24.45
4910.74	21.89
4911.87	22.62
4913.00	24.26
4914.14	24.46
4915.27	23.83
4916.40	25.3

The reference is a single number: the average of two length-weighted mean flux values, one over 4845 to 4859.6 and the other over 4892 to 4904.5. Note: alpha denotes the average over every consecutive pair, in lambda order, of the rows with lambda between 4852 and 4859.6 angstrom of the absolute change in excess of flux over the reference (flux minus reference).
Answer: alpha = 1.8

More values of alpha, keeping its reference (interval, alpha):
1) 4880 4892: 0.7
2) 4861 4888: 1.0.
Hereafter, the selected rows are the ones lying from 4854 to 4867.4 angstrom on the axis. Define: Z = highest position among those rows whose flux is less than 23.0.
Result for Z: 4866.84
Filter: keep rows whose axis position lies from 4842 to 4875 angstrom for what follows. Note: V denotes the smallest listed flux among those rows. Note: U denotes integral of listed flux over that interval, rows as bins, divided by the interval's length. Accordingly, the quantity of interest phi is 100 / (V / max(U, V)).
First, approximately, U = 22.3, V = 18.67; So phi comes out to 120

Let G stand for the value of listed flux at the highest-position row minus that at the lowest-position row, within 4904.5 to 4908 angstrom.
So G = 1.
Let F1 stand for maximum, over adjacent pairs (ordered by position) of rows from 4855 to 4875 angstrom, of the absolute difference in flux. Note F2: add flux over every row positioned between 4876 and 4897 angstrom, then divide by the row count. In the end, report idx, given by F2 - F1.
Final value 19.2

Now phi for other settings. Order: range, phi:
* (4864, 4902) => 117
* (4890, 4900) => 110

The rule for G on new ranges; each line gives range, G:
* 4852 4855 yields -5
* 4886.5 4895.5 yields 0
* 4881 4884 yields 1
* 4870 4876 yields -3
